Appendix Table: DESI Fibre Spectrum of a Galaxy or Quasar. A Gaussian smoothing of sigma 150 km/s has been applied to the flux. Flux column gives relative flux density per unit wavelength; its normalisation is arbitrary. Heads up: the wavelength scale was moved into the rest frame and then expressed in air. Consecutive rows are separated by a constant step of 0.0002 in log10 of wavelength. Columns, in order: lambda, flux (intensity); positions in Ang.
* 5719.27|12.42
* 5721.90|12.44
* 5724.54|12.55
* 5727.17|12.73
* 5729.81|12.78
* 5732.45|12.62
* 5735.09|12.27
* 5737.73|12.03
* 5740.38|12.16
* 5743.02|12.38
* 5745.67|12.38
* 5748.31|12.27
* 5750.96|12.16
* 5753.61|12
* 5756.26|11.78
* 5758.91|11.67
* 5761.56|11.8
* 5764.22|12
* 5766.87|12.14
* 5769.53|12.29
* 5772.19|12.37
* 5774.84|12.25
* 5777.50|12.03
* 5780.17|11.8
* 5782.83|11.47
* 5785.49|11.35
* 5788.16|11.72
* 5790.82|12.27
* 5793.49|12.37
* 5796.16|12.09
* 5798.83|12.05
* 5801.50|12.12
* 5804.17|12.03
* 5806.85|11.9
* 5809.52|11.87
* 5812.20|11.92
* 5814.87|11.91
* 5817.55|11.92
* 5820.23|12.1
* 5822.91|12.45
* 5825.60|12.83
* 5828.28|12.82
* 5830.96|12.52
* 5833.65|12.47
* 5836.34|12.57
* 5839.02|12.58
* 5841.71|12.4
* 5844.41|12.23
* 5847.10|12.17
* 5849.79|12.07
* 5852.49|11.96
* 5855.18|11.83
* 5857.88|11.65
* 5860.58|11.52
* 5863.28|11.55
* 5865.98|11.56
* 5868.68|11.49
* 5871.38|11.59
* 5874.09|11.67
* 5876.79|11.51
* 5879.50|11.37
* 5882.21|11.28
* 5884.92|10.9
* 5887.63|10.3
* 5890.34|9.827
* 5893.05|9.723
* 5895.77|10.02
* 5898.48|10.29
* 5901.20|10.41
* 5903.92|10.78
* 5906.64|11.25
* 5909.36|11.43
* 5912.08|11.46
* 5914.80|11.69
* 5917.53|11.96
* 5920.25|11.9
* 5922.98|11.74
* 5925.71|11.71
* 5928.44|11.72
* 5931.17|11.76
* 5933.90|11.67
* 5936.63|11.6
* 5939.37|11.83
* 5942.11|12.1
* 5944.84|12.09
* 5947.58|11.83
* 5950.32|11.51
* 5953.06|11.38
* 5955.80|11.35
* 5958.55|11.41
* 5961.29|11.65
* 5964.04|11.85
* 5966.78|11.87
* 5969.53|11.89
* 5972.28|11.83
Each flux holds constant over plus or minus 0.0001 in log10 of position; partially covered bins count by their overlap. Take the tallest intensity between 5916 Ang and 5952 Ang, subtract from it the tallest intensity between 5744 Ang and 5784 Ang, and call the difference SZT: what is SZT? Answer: -0.3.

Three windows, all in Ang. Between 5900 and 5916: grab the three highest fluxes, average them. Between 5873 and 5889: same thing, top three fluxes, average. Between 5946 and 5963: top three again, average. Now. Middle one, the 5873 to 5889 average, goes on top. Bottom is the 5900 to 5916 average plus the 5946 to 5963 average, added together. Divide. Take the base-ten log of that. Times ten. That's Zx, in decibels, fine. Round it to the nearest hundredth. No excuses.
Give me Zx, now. -3.04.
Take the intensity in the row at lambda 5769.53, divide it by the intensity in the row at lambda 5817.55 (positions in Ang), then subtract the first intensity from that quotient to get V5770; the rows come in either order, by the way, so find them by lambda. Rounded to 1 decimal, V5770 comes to -11.3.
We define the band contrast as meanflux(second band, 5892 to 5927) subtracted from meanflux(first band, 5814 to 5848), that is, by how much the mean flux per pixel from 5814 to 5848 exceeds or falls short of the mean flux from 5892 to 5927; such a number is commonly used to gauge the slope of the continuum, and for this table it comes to 1.3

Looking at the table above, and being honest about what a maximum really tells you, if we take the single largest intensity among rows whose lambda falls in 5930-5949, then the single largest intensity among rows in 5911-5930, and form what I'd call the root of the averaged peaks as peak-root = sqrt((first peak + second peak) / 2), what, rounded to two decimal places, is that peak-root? 3.47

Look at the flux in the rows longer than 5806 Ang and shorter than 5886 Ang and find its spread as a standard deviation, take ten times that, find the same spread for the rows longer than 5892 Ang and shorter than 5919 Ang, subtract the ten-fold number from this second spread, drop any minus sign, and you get 4.0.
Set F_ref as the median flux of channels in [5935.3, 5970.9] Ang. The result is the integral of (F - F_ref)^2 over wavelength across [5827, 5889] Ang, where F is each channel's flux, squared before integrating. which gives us 21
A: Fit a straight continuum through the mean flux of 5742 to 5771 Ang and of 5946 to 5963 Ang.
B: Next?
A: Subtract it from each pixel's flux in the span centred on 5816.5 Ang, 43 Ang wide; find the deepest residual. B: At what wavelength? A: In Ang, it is 5809.52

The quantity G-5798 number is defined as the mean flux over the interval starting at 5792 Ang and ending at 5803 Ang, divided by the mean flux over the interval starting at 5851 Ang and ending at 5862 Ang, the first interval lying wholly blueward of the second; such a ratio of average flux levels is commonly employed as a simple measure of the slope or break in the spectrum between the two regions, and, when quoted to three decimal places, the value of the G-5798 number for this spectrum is 1.036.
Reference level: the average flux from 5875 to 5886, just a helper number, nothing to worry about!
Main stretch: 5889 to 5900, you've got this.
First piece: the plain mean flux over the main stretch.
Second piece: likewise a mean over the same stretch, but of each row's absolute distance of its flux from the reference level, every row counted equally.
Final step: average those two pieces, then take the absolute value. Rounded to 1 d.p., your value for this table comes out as 5.6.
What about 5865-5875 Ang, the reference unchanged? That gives 5.9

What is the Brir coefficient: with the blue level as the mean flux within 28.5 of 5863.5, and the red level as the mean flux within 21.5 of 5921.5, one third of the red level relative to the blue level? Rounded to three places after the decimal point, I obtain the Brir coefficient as 0.332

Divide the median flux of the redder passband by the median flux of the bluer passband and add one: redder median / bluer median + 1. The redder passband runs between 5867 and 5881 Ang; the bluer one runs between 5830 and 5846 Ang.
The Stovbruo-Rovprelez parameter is 1.92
